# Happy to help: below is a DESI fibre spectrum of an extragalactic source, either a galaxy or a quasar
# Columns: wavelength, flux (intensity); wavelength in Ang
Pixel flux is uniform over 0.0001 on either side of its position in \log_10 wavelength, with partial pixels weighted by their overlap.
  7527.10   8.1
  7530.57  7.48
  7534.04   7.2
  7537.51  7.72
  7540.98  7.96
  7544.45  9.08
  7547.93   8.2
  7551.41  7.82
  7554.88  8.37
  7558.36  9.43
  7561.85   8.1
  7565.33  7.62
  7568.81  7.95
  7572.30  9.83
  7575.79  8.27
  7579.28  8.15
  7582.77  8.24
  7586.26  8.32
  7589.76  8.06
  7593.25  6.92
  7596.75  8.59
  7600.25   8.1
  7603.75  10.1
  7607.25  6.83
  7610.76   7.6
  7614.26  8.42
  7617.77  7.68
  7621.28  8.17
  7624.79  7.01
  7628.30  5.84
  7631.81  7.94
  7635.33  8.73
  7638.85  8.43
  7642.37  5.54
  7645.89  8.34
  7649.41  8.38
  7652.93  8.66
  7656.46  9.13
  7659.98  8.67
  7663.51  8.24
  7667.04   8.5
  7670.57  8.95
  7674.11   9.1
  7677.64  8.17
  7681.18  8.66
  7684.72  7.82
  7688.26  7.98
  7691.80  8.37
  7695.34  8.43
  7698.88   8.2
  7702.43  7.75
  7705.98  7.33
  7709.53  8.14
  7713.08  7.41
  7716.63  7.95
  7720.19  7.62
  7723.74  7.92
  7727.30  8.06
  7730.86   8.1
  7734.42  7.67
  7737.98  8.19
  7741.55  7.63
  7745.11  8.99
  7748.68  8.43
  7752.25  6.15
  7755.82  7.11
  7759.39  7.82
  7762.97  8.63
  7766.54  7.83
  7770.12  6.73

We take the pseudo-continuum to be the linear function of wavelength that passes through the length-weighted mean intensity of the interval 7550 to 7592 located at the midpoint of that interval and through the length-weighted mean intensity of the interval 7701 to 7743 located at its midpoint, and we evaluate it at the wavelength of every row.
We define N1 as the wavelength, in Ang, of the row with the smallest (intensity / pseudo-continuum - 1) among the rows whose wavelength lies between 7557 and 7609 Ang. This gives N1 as 7607.25 Ang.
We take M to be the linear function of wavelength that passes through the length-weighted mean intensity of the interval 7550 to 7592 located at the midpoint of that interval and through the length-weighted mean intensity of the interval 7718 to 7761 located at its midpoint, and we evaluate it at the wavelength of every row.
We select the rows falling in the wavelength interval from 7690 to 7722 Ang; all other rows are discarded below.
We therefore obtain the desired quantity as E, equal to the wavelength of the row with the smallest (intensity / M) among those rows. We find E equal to 7705.98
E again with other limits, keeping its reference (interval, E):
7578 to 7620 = 7607.25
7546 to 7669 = 7642.37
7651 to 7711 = 7705.98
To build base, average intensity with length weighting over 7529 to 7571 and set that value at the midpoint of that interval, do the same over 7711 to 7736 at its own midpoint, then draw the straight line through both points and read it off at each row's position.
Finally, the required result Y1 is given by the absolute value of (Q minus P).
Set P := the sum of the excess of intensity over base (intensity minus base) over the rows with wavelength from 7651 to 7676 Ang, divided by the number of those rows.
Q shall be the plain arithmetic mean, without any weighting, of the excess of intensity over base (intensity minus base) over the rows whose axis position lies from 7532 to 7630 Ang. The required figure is 0.8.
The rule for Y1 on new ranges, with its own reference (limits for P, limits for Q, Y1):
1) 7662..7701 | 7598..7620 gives 0.4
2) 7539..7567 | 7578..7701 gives 0.1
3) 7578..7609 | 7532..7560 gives 0.0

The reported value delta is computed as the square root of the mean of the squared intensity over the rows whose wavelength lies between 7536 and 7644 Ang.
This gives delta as 8.09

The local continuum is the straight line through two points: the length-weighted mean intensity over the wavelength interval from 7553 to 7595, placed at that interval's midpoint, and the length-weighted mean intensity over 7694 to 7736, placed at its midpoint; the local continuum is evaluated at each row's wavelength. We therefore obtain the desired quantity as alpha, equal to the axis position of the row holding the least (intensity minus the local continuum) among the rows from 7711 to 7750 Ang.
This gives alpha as 7713.08 Ang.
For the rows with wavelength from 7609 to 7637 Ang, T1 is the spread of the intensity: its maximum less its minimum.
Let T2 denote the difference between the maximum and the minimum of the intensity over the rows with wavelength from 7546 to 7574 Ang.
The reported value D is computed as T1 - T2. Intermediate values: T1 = 2.9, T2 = 2.2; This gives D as 0.7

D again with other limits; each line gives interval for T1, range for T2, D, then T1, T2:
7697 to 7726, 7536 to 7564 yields -0.8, 0.9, 1.7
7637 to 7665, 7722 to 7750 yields 2.2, 3.6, 1.4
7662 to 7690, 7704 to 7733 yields 0.5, 1.3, 0.8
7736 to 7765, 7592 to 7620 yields -0.4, 2.8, 3.3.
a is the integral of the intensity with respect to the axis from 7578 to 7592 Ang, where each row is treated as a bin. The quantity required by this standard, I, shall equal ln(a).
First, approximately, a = 114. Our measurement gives 4.74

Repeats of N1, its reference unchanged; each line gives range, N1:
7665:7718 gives 7705.98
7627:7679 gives 7642.37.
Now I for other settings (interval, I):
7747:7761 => 4.64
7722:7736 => 4.71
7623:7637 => 4.64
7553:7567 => 4.76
